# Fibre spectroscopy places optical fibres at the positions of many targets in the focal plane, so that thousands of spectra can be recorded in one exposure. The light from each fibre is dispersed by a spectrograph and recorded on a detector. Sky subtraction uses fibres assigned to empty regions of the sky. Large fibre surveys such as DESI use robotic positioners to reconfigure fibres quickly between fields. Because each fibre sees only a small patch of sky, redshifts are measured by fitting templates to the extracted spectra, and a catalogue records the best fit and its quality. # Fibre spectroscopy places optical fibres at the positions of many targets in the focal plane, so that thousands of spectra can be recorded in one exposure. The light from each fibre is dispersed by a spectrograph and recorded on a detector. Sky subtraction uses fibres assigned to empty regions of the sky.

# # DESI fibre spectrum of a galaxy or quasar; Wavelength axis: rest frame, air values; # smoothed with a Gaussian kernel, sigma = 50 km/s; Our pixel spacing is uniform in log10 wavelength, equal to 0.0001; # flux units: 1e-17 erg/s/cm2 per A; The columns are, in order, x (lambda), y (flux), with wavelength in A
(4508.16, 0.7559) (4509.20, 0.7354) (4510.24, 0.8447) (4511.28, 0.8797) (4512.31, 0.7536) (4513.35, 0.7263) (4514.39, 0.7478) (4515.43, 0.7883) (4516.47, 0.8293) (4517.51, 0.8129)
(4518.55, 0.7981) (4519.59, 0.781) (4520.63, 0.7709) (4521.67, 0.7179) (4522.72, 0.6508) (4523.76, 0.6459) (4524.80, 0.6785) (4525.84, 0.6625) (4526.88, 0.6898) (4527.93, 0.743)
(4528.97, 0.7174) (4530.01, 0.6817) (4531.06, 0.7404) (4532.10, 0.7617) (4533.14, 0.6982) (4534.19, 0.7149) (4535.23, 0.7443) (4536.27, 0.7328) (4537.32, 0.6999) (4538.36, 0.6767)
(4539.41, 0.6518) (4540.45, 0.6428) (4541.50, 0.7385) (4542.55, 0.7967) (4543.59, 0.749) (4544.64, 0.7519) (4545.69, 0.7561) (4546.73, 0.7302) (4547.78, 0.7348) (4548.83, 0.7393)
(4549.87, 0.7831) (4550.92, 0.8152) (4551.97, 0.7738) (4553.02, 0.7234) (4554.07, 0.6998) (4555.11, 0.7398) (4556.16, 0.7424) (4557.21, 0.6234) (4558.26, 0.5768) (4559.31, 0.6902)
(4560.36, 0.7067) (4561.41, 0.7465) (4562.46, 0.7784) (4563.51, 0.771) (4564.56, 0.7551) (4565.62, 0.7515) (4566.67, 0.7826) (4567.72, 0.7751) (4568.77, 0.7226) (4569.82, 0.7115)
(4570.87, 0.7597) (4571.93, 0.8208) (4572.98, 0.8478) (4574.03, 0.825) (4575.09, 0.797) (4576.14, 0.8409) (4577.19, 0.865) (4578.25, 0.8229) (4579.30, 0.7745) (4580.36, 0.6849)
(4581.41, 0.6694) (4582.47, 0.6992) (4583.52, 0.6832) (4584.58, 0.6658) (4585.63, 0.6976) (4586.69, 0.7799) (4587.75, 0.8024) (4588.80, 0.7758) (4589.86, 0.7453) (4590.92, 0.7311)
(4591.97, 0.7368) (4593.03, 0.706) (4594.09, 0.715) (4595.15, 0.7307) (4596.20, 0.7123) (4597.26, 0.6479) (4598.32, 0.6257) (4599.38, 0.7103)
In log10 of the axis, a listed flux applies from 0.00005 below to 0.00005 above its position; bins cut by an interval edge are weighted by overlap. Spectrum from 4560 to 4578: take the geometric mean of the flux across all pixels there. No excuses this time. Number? 0.778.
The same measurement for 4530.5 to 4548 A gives 0.724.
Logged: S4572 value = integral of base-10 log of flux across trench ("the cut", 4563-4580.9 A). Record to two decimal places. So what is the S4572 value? -1.92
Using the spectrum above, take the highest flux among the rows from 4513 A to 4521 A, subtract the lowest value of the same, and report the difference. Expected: 0.10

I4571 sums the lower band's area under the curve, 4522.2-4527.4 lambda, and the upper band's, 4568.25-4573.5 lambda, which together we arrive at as 7.5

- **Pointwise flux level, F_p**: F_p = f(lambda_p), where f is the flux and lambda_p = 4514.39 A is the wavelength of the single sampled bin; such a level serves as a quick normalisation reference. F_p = 0.7478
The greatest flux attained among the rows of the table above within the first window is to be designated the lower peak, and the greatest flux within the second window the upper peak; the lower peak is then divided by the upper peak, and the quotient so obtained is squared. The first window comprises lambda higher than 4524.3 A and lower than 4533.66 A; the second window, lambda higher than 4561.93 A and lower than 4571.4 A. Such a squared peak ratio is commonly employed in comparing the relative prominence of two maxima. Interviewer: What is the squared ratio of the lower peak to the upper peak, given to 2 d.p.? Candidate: 0.95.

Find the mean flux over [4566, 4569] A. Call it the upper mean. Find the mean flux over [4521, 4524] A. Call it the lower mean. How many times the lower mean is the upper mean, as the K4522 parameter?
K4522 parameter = 1.13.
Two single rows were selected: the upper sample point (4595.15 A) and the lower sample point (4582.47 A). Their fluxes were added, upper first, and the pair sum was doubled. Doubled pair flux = 2.86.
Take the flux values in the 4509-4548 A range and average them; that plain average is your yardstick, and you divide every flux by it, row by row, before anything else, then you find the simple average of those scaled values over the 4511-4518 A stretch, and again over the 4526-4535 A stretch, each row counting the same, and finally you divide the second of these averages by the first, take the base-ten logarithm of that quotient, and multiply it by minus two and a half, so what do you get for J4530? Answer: 0.10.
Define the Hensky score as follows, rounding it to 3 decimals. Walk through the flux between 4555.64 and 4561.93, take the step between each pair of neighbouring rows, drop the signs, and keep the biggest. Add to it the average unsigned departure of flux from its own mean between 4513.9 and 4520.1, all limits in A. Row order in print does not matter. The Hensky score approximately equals 0.140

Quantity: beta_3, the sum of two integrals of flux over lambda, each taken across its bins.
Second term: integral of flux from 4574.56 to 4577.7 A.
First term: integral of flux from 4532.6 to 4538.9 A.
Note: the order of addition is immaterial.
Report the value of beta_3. 7.1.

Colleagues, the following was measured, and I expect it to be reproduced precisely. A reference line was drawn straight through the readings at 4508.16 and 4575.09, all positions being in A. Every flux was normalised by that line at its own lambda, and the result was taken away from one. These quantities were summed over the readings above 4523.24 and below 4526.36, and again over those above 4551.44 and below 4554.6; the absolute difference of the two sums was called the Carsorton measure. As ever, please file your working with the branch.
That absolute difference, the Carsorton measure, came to 0.21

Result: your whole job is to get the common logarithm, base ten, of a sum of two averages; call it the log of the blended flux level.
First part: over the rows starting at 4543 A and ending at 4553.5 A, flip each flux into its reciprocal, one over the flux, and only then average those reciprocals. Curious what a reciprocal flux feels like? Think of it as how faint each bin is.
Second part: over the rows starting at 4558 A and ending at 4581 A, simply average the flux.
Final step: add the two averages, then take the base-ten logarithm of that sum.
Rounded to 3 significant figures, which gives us 0.320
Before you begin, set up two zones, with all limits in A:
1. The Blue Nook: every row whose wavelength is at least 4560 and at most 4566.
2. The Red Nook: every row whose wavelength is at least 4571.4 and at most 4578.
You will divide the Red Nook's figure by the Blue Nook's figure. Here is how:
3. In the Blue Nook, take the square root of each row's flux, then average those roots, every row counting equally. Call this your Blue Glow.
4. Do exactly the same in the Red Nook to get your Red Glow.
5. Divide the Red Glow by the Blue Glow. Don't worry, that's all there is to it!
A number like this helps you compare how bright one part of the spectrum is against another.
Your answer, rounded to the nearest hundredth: 1.05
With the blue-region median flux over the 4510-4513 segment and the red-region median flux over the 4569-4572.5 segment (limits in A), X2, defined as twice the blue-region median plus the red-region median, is 2.45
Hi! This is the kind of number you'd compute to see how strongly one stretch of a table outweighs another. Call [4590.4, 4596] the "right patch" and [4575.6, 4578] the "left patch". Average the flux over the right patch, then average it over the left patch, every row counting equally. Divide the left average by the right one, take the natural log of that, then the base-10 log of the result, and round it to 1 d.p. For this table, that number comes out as -0.8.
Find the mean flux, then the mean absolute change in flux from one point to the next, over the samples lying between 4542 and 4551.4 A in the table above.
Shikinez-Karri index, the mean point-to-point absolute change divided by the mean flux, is 0.0272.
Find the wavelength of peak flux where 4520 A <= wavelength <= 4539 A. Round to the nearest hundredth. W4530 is 4520.63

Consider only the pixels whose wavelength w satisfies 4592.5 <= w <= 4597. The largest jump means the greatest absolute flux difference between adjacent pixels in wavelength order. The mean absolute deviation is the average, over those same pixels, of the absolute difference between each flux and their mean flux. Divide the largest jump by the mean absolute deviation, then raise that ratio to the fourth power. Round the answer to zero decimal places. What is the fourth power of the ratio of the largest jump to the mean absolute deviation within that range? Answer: 39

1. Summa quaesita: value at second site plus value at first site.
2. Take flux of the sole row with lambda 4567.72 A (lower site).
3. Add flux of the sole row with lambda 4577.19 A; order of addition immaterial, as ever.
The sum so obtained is 1.64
